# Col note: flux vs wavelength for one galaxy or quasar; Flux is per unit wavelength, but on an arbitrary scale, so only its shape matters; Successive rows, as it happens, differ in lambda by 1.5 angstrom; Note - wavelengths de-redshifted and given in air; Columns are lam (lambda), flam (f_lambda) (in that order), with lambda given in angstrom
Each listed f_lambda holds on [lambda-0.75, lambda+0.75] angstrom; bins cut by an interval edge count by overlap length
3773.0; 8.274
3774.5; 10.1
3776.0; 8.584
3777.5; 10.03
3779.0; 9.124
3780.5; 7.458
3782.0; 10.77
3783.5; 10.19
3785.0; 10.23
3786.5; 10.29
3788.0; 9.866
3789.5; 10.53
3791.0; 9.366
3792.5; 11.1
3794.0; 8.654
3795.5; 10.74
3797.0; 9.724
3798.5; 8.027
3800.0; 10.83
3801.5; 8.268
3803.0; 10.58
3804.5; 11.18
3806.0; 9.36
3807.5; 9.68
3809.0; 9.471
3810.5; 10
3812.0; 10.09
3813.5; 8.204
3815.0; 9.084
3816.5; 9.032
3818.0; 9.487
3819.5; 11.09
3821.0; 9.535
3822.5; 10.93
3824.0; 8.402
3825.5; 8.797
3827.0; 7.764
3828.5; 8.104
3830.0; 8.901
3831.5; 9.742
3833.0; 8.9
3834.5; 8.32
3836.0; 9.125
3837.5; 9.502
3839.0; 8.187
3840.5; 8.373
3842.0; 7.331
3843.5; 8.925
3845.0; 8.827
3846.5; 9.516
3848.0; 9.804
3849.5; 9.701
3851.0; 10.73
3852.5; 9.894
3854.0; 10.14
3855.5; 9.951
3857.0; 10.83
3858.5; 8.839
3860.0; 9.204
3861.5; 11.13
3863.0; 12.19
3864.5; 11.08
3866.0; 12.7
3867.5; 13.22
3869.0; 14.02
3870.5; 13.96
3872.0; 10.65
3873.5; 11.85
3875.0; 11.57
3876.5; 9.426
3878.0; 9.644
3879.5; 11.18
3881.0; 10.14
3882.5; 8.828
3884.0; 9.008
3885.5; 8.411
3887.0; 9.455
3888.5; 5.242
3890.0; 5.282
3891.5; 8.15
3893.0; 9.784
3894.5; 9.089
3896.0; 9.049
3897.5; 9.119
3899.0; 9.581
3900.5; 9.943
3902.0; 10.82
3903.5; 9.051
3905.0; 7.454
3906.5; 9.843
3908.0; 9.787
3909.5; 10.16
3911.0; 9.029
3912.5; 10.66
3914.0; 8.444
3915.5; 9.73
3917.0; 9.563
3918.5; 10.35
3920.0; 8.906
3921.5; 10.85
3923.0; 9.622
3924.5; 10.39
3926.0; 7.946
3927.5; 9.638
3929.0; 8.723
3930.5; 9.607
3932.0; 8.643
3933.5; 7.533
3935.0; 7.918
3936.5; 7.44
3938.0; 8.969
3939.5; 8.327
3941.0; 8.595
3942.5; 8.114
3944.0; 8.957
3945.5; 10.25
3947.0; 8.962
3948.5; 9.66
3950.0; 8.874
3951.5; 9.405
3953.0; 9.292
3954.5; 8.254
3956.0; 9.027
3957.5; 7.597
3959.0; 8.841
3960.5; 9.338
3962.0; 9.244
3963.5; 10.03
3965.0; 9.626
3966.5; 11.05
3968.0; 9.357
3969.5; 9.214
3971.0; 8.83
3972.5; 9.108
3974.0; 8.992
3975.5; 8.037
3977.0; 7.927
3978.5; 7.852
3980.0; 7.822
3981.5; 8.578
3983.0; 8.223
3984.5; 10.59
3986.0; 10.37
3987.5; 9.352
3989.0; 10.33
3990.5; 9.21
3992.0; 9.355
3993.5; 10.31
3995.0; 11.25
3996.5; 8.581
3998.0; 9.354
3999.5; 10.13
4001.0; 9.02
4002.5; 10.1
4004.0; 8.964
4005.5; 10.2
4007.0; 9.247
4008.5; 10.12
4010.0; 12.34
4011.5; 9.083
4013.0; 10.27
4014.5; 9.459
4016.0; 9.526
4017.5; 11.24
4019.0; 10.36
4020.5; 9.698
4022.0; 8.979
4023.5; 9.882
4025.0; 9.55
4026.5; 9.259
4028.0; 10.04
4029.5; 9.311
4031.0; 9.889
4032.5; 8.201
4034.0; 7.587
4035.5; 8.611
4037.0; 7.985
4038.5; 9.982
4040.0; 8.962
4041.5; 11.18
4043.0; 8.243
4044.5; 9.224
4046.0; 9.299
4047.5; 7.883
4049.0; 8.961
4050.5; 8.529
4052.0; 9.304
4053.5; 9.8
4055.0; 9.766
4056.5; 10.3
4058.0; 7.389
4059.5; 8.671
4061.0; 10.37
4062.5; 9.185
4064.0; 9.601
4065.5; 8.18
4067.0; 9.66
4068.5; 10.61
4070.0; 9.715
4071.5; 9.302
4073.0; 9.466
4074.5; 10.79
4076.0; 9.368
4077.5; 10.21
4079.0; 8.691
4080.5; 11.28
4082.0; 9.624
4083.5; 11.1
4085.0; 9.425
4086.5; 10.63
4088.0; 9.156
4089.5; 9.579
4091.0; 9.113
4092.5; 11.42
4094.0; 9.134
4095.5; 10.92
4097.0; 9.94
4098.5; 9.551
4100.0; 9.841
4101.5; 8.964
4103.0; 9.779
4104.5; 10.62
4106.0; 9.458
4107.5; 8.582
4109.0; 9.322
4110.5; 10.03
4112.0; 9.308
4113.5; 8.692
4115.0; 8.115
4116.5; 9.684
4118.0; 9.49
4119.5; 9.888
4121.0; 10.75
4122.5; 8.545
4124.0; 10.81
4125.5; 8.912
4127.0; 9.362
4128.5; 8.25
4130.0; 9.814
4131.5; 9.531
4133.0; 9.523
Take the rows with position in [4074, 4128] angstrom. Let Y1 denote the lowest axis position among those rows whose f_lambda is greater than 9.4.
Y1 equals 4074.5 angstrom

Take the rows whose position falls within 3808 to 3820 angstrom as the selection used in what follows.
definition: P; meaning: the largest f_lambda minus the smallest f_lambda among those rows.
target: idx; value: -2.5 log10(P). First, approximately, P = 2.9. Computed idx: -1.2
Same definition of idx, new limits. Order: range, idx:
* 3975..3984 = 0.3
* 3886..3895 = -1.6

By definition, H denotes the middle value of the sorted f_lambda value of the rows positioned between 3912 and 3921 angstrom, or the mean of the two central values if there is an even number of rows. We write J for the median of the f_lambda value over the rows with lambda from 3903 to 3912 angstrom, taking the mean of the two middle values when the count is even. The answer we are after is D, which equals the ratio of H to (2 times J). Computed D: 0.512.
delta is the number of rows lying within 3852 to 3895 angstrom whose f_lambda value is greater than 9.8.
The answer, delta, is 16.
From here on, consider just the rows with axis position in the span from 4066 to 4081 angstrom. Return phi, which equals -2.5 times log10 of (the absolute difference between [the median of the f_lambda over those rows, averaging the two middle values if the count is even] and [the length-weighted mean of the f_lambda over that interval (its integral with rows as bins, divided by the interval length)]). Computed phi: 1.9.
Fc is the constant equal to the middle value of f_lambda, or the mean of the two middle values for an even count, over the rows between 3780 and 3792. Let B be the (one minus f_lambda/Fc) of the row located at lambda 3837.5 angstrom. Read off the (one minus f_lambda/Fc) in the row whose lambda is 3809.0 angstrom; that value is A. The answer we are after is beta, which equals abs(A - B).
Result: 0.003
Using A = 0.072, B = 0.07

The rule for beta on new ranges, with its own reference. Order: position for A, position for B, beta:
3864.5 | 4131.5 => 0.152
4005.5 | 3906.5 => 0.035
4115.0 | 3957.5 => 0.051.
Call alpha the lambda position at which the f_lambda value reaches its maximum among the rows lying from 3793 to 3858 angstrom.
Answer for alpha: 3804.5 angstrom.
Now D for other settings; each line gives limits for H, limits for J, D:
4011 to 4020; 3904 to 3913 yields 0.504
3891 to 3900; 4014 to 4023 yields 0.474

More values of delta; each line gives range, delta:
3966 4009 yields 10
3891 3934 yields 8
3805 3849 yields 5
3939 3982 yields 3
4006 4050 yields 10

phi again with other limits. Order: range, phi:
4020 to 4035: 1.7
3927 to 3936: 2.9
